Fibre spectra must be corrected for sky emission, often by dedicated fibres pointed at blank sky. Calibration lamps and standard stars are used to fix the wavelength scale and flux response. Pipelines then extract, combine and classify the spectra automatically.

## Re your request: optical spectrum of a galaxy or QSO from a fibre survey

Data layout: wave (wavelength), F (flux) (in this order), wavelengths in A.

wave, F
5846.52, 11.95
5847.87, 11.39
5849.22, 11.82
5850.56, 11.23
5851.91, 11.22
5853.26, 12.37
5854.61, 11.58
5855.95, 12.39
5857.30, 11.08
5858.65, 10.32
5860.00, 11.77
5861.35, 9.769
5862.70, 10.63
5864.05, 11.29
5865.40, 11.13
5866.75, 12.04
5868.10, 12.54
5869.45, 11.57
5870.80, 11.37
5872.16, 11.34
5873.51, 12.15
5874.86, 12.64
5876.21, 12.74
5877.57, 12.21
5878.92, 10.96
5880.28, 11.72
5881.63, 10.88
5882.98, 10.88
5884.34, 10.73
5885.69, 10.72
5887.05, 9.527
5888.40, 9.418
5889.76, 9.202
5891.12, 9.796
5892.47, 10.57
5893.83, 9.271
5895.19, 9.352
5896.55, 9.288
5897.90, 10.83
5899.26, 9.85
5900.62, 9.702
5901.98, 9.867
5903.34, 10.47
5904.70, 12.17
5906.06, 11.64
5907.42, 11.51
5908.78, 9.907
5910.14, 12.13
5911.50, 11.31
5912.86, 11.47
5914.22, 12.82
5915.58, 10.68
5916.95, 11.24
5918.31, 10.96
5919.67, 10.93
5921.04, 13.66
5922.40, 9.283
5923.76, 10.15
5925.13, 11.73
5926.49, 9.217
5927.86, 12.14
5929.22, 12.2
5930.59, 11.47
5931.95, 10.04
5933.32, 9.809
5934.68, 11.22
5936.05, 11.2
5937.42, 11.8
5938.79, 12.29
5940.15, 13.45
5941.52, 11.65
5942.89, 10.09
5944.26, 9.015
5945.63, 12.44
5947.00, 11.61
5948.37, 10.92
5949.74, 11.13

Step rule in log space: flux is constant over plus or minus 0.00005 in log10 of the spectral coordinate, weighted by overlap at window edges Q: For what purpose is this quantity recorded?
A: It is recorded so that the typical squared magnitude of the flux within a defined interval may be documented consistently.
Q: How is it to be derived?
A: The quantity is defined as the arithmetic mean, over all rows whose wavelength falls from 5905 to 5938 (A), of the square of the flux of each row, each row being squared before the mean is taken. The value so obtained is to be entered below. 126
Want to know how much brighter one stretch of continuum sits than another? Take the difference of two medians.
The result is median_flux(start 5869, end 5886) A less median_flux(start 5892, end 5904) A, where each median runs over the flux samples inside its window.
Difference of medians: 1.5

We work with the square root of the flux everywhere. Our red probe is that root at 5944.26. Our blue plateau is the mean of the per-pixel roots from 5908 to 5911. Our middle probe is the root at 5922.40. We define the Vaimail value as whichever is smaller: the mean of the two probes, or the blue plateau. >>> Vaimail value 3.02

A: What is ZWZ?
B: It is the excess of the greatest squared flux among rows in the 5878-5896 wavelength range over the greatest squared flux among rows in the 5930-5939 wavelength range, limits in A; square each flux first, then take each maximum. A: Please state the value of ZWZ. -14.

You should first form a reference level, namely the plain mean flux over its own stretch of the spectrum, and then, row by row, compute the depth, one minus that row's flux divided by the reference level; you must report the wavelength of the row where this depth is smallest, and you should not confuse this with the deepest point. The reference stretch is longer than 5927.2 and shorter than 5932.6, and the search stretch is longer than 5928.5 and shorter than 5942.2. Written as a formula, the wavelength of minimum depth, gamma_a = 5940.15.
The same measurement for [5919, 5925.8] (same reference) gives 5921.04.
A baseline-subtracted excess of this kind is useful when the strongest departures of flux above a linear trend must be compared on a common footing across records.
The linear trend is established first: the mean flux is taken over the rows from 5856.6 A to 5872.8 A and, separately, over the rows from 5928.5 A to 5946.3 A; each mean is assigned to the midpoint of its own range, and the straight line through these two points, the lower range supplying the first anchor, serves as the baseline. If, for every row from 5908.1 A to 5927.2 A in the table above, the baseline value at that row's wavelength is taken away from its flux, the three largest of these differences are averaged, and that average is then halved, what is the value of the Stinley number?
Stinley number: 0.80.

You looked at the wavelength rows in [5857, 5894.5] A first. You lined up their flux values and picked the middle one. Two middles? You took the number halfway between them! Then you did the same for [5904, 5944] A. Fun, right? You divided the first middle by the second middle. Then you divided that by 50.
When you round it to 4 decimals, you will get 0.0192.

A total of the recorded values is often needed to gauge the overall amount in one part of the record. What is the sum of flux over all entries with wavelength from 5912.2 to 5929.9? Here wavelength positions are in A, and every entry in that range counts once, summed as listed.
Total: 146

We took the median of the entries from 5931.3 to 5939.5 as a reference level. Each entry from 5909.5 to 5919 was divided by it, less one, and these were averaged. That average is 0.027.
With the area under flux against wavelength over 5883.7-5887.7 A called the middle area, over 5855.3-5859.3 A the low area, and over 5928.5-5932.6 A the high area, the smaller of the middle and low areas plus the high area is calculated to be 88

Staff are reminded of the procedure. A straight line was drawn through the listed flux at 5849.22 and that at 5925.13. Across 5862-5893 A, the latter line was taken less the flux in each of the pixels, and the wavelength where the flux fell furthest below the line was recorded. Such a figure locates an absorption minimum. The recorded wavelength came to 5889.76 A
